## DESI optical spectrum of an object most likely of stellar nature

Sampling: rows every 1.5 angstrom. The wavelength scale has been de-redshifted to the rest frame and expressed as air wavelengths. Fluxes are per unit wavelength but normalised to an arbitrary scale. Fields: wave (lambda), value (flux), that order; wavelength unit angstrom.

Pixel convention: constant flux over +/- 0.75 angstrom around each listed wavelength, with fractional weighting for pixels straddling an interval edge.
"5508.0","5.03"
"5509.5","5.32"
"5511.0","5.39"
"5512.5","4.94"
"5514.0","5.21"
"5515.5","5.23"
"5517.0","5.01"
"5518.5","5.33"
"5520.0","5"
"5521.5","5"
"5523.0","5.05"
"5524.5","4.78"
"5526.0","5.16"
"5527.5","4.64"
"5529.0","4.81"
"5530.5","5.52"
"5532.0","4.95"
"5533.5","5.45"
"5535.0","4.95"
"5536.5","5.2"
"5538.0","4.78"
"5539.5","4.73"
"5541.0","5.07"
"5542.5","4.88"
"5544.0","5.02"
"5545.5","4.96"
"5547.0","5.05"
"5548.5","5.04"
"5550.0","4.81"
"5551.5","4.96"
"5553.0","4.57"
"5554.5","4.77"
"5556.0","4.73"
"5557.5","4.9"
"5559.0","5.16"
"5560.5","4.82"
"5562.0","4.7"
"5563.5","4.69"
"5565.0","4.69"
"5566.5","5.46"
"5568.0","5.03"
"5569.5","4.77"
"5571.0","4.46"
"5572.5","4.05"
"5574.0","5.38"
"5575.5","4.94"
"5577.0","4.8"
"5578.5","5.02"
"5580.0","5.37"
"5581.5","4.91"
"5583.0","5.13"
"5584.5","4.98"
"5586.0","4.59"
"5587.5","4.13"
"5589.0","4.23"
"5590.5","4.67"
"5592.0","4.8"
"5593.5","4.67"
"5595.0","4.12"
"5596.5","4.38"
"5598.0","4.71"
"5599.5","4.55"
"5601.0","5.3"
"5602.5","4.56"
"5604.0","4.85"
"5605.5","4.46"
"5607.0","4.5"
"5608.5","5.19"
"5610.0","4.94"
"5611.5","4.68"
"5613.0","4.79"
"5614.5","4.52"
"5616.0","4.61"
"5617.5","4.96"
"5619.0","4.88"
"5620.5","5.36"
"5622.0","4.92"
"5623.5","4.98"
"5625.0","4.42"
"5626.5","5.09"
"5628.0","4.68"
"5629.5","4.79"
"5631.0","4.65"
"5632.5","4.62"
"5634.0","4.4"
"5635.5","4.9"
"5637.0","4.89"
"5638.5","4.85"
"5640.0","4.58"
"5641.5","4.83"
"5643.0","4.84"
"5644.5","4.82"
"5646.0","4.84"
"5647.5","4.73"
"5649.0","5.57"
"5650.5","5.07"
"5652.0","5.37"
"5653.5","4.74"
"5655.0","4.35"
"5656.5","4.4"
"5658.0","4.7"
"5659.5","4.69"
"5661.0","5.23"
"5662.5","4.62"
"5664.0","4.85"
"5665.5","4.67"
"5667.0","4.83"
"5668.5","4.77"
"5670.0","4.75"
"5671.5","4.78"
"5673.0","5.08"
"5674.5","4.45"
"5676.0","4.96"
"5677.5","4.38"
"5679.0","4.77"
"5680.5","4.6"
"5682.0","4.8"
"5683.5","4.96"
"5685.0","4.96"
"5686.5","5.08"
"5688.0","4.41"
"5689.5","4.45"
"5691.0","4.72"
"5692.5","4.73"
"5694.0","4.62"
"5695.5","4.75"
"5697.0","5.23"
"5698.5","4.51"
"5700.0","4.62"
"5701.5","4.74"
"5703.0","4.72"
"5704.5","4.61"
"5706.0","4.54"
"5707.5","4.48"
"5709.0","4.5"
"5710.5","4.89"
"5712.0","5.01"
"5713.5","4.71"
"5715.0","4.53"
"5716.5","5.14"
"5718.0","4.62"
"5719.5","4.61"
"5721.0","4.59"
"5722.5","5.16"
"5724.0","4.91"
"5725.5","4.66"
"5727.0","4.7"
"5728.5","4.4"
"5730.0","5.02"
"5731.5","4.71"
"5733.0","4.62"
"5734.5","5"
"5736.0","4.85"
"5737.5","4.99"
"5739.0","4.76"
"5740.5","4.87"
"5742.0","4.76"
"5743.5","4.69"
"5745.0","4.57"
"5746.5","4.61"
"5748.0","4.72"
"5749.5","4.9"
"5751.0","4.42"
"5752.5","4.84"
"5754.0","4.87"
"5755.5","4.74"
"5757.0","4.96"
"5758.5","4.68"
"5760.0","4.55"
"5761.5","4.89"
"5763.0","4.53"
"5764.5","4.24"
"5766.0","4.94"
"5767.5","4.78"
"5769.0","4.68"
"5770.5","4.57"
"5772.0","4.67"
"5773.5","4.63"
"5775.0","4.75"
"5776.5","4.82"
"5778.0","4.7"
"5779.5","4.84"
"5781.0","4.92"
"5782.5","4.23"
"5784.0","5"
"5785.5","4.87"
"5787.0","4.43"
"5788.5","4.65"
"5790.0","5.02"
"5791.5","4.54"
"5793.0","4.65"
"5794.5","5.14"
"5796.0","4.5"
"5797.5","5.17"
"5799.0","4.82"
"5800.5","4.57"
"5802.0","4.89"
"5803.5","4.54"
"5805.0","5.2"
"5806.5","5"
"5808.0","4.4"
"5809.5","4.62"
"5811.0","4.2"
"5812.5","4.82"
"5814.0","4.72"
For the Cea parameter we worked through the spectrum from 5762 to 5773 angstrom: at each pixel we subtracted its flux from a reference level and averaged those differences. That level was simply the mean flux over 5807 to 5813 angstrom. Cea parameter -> -0.12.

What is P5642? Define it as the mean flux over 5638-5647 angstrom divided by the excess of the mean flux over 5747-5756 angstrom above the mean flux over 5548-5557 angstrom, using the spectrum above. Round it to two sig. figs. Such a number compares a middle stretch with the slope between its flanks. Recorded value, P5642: -74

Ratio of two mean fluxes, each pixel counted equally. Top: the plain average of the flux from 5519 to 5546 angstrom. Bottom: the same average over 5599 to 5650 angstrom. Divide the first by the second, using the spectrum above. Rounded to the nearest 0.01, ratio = 1.04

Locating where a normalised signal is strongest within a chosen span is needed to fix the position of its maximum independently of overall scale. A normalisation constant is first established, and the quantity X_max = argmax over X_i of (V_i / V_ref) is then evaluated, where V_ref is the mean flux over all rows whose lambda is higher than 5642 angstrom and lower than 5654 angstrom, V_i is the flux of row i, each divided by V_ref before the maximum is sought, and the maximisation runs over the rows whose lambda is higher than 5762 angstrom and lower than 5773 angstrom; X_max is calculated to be 5766.0 angstrom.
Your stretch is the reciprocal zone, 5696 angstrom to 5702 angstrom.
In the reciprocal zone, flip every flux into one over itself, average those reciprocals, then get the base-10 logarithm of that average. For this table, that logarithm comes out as -0.678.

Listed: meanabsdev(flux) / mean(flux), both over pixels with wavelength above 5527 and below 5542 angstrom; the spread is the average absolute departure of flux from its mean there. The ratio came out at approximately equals 0.048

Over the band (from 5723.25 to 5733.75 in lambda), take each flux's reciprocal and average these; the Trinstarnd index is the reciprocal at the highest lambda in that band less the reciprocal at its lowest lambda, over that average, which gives 0.06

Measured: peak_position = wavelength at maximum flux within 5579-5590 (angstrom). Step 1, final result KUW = 5580.0 angstrom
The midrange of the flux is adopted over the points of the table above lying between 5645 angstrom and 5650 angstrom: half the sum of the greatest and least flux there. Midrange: 5.15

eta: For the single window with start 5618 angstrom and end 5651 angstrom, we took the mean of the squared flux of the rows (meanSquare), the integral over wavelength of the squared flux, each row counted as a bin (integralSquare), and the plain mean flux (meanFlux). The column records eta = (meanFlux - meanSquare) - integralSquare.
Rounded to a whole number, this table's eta -797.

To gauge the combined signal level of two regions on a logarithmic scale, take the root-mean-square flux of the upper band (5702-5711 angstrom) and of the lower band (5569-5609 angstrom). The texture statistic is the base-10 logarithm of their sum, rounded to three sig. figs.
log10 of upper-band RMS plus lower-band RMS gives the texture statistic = 0.971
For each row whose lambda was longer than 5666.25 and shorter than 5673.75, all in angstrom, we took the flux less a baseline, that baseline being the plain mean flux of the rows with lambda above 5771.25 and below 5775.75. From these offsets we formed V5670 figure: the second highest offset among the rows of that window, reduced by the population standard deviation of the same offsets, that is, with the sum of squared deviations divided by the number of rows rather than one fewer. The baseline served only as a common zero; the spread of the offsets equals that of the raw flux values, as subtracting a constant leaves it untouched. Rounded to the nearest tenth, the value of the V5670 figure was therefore 0.0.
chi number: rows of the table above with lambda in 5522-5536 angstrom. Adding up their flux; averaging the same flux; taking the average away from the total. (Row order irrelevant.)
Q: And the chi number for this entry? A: 40.3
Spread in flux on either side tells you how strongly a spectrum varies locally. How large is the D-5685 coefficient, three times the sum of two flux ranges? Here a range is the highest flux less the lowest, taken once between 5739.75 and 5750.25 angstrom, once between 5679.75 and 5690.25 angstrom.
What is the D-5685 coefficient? 3.0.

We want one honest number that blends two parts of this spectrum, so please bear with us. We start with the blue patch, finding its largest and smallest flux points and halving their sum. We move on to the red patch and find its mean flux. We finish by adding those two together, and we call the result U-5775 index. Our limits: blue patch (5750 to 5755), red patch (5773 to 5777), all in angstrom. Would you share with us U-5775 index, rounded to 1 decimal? 9.4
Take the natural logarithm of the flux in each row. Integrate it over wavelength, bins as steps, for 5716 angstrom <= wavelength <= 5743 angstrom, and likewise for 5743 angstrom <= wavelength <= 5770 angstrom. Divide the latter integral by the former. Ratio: 0.99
